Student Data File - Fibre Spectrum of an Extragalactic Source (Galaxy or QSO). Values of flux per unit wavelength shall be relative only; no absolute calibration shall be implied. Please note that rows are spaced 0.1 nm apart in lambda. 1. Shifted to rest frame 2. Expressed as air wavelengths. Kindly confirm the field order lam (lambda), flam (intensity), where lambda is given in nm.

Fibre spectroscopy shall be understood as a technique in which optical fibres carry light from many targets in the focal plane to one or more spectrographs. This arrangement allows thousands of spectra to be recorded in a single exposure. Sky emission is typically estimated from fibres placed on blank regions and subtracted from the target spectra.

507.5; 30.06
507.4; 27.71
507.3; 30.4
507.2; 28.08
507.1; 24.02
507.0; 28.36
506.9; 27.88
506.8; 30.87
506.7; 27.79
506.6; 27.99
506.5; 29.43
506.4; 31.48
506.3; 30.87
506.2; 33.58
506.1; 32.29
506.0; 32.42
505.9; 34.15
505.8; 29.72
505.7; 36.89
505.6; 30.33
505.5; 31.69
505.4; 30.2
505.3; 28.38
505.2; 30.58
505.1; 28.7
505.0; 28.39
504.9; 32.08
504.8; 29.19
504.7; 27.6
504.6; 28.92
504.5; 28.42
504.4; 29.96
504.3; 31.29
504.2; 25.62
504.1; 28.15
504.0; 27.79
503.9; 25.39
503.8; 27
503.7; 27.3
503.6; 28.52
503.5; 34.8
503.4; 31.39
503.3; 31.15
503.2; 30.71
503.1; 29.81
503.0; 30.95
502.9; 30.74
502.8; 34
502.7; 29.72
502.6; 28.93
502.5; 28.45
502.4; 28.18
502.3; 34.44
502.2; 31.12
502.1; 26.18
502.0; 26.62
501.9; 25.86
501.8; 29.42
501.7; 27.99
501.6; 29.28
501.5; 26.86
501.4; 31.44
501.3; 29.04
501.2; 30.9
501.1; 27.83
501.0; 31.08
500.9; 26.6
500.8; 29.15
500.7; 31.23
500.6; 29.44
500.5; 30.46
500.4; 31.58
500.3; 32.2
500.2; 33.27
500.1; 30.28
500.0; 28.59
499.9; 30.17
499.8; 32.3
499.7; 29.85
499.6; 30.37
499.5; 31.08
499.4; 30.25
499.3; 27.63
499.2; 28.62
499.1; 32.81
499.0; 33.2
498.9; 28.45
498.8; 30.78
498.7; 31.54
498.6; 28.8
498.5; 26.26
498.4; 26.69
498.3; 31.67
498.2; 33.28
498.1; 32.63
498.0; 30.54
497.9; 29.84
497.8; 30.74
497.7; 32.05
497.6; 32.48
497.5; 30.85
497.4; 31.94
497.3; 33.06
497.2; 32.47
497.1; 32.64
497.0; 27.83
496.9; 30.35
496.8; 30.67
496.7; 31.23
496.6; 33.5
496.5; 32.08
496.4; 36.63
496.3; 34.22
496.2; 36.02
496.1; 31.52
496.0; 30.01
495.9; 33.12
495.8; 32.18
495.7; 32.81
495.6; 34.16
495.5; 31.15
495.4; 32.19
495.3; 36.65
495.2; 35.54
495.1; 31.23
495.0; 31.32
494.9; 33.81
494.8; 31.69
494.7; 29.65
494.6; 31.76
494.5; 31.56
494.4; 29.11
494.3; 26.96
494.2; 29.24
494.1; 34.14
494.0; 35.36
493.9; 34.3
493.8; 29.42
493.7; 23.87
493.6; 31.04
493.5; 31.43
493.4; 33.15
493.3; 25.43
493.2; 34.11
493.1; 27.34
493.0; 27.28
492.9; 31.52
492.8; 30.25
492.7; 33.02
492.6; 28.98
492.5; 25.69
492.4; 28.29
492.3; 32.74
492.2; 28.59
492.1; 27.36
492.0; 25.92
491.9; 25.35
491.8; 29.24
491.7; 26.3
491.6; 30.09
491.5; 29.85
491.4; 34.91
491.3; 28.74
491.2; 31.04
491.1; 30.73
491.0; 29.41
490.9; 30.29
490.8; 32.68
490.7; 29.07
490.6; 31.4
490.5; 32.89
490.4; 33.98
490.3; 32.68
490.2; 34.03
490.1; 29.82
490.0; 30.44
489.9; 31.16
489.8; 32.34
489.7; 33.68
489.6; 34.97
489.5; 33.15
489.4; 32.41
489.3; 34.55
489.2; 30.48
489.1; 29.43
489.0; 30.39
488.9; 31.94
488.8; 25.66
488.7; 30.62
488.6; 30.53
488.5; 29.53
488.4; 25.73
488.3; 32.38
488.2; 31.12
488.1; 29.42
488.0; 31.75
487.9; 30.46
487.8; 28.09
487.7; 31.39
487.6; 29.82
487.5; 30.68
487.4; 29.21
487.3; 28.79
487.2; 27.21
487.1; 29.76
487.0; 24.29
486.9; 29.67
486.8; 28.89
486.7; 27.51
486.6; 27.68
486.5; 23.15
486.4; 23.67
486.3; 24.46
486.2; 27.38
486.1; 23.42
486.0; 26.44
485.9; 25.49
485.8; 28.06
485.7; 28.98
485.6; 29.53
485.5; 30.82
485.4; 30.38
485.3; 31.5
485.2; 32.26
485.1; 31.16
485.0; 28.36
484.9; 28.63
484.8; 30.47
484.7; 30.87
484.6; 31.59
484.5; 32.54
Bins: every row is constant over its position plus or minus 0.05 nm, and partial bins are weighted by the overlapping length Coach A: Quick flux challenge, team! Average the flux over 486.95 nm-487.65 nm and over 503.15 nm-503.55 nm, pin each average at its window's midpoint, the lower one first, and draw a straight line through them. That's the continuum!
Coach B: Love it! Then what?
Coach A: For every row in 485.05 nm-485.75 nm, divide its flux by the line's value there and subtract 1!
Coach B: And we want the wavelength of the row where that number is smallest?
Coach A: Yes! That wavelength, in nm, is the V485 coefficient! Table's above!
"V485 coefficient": 485.7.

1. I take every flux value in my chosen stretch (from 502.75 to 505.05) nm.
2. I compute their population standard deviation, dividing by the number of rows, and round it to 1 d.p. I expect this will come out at 2.3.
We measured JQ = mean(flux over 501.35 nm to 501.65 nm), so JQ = 29.2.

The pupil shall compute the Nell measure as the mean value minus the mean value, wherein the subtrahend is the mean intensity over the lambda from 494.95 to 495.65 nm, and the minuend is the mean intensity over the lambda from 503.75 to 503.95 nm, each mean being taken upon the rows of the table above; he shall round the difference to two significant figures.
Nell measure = -7.0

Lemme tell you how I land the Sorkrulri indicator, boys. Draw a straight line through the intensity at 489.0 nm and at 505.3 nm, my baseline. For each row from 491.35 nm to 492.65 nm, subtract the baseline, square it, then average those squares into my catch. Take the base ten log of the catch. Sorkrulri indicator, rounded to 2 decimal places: 0.95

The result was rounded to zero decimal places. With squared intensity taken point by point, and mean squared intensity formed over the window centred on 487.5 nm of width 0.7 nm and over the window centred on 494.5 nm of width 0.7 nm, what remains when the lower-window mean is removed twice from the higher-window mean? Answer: -820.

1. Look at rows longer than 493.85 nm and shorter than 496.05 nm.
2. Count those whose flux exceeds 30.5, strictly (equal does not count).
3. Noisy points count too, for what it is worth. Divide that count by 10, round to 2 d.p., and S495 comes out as 1.70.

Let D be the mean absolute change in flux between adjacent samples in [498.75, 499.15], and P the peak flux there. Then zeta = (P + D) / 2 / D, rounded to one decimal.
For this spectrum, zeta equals 7.2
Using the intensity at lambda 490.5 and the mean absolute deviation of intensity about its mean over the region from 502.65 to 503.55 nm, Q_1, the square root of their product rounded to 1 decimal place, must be 6.5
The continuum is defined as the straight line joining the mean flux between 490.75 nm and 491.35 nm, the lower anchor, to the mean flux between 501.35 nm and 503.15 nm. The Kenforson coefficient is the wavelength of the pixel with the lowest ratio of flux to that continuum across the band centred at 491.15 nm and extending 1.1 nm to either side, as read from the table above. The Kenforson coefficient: 491.9 nm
